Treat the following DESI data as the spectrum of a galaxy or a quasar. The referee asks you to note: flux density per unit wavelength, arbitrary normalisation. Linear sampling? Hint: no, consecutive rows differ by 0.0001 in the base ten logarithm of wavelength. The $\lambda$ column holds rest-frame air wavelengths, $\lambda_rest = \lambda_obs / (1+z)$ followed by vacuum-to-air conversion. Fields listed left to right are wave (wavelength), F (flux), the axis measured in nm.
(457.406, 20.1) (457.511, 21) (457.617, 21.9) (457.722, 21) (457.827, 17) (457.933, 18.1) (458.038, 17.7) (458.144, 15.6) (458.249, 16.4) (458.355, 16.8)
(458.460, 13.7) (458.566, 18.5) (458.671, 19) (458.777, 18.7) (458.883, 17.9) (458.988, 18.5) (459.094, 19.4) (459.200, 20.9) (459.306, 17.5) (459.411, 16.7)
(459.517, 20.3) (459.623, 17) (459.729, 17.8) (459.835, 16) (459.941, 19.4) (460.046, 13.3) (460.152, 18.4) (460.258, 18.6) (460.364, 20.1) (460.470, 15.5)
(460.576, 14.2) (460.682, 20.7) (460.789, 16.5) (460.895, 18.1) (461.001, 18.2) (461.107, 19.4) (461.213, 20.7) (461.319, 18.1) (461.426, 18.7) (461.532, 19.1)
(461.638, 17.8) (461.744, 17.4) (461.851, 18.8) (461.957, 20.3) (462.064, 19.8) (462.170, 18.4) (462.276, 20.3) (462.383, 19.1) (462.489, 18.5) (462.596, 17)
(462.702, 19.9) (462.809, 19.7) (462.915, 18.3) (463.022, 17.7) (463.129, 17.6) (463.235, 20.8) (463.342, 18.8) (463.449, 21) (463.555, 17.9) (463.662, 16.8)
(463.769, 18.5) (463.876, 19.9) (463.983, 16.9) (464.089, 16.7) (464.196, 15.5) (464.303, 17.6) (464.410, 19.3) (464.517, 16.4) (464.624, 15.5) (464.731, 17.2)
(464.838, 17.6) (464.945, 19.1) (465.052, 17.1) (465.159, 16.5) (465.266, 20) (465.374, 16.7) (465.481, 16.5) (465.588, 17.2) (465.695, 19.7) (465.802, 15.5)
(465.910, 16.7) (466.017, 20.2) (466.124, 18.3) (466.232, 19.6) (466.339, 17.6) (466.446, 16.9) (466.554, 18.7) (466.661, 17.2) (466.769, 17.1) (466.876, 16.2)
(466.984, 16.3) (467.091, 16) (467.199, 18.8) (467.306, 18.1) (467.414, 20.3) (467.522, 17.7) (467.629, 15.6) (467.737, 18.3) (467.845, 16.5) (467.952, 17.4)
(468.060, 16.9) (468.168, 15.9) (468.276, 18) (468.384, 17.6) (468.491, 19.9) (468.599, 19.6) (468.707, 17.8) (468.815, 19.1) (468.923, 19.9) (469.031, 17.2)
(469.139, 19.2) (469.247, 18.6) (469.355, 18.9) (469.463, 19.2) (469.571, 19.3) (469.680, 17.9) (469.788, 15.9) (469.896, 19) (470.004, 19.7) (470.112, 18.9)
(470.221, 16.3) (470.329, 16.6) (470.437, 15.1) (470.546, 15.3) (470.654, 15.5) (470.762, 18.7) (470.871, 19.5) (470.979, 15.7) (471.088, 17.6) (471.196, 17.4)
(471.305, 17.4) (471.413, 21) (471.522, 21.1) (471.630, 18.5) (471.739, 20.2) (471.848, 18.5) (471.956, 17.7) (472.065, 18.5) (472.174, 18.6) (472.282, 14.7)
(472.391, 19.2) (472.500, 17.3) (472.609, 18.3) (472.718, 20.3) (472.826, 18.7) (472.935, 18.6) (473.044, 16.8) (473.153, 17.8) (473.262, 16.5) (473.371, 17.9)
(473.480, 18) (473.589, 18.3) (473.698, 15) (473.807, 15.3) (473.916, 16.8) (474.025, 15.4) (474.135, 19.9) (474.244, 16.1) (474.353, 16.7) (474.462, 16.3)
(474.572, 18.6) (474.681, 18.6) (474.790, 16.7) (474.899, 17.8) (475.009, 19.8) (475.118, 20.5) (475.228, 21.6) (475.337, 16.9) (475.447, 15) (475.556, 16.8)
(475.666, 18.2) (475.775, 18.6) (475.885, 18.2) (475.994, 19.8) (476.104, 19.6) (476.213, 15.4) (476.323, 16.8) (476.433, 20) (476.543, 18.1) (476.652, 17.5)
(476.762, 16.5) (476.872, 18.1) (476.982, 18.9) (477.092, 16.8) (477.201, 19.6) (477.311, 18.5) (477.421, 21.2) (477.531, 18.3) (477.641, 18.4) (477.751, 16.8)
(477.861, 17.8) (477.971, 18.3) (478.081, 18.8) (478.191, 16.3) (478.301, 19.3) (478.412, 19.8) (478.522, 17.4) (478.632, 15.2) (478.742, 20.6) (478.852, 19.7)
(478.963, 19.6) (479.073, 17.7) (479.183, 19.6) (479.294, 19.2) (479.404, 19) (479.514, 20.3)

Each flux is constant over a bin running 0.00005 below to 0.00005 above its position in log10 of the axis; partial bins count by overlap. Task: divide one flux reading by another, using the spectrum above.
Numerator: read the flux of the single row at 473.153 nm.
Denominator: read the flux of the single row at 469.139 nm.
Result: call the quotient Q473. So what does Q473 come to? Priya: 0.93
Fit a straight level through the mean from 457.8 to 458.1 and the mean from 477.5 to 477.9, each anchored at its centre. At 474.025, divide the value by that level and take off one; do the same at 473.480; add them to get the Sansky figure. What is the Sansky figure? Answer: -0.12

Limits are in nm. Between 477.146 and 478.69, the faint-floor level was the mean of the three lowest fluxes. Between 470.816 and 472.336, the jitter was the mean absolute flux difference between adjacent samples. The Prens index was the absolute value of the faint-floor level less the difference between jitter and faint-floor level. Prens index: 30.6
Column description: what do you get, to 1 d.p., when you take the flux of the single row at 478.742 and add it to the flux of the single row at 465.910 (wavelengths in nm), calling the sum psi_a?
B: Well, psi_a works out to 37.3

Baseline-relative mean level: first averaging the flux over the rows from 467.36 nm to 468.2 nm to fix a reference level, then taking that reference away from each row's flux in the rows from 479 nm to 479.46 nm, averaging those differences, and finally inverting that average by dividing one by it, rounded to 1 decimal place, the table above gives 0.6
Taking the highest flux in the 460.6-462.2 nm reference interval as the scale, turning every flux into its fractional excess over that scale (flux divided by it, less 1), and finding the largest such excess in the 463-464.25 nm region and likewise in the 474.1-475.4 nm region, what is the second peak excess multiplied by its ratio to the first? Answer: 0.13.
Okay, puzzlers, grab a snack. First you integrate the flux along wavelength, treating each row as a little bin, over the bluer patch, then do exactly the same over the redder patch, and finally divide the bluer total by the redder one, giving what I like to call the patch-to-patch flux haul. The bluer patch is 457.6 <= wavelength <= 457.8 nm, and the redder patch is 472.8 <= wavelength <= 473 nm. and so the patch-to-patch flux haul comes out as 1.1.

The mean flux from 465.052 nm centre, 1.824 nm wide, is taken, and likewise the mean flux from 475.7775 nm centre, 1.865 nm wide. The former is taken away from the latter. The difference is 1.0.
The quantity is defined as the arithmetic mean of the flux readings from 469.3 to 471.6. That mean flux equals 17.9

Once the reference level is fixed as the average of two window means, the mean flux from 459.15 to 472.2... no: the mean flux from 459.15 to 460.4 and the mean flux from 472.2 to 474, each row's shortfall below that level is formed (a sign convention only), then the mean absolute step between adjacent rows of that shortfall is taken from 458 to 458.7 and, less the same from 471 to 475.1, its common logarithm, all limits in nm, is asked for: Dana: -0.39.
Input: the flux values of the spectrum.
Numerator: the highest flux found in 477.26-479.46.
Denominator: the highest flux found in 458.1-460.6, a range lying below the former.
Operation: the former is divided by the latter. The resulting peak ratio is 1.01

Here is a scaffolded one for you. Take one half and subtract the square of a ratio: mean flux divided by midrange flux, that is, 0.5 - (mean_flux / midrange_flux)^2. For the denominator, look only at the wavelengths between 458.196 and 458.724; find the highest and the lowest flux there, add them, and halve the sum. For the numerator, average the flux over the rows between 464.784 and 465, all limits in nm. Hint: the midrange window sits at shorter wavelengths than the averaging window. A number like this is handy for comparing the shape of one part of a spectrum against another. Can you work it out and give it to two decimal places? -0.76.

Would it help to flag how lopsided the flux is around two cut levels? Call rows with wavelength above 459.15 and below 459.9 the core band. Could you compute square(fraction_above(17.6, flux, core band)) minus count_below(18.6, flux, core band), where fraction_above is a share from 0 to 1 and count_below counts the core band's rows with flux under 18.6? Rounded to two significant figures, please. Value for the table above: -4.8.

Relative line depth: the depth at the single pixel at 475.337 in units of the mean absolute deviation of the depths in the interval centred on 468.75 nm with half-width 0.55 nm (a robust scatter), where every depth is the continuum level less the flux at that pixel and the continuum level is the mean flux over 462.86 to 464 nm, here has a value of 2.0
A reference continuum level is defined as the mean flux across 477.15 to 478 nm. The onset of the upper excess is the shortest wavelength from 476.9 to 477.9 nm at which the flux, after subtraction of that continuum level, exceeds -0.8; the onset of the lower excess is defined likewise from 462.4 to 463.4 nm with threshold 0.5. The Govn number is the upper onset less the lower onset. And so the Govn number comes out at 14.28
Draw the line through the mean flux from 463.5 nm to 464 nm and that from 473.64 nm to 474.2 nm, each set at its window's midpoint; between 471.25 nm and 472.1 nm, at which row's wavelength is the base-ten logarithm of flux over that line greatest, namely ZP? 471.522 nm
